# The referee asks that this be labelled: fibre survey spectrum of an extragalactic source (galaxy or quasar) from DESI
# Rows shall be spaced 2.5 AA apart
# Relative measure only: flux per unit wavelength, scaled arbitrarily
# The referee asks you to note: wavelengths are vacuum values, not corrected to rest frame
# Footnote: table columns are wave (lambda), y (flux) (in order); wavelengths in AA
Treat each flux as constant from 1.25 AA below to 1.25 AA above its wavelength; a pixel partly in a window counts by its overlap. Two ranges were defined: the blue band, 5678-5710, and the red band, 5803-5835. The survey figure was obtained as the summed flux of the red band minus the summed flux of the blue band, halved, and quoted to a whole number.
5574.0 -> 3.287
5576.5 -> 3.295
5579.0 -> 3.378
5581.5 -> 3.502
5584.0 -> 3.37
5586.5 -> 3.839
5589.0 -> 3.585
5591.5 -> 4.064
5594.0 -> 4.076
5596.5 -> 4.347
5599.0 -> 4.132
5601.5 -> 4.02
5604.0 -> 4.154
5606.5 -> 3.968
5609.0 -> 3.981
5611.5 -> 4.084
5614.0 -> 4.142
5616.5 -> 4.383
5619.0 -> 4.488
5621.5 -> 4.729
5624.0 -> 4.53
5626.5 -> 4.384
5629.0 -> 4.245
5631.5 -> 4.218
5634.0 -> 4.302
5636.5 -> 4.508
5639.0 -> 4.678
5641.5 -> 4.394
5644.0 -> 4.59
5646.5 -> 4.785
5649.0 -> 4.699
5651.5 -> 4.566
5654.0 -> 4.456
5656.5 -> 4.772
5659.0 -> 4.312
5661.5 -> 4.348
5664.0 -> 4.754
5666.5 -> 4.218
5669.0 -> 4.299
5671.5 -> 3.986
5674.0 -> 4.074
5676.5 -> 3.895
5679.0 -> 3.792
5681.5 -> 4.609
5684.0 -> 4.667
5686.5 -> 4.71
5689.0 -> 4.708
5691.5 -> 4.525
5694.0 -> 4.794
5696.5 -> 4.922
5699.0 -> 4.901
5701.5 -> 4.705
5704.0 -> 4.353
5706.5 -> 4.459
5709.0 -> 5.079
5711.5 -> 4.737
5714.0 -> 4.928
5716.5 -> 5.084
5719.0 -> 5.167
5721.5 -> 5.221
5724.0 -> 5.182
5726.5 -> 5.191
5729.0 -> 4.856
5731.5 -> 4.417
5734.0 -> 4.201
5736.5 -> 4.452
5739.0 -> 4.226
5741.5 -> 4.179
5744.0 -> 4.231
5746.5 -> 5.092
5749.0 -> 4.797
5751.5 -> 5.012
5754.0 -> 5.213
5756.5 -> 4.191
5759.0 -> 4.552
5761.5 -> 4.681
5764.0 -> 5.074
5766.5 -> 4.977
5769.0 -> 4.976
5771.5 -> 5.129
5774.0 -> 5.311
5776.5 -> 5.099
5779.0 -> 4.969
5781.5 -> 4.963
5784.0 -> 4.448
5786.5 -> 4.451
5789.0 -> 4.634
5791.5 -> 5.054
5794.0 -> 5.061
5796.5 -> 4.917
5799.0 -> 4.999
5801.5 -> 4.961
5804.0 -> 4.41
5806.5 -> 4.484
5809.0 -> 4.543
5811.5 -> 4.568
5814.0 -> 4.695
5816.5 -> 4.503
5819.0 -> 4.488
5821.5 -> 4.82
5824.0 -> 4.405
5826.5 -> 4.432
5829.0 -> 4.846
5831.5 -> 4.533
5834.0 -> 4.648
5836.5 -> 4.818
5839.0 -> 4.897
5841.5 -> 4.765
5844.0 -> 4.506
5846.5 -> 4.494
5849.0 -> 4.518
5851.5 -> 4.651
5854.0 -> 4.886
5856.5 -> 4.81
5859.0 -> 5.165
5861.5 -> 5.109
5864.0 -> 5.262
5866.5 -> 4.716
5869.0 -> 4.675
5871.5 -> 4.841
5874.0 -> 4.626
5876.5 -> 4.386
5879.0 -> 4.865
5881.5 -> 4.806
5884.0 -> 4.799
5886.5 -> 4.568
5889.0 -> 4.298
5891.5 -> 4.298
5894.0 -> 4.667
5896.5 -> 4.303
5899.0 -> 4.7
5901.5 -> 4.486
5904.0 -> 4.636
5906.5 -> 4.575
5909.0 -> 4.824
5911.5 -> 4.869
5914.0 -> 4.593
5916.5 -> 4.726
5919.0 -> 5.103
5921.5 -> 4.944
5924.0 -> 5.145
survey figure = 0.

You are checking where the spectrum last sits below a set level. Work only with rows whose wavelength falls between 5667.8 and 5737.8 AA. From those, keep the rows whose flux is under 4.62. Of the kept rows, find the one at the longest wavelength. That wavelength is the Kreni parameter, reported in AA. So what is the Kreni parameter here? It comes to 5736.5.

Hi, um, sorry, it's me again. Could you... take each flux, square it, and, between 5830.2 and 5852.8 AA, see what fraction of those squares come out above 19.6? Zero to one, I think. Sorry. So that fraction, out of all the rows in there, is 1.0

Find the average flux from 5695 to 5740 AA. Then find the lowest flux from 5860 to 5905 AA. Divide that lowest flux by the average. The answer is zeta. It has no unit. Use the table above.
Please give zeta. 0.90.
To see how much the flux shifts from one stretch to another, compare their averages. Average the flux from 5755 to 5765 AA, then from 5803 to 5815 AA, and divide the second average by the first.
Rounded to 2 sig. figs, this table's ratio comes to 0.98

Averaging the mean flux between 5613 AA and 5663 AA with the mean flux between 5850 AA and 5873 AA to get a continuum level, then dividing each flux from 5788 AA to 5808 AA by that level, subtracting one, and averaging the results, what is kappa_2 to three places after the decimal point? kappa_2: 0.027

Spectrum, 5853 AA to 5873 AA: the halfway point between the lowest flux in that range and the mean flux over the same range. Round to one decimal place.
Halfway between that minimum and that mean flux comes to 4.8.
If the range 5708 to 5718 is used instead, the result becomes 4.8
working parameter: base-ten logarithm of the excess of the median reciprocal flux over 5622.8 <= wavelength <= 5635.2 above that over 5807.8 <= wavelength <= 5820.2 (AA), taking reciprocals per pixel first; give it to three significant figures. -1.91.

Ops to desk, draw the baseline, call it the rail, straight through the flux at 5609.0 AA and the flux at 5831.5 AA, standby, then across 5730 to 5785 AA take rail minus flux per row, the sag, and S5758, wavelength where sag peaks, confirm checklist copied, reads 5756.5 AA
